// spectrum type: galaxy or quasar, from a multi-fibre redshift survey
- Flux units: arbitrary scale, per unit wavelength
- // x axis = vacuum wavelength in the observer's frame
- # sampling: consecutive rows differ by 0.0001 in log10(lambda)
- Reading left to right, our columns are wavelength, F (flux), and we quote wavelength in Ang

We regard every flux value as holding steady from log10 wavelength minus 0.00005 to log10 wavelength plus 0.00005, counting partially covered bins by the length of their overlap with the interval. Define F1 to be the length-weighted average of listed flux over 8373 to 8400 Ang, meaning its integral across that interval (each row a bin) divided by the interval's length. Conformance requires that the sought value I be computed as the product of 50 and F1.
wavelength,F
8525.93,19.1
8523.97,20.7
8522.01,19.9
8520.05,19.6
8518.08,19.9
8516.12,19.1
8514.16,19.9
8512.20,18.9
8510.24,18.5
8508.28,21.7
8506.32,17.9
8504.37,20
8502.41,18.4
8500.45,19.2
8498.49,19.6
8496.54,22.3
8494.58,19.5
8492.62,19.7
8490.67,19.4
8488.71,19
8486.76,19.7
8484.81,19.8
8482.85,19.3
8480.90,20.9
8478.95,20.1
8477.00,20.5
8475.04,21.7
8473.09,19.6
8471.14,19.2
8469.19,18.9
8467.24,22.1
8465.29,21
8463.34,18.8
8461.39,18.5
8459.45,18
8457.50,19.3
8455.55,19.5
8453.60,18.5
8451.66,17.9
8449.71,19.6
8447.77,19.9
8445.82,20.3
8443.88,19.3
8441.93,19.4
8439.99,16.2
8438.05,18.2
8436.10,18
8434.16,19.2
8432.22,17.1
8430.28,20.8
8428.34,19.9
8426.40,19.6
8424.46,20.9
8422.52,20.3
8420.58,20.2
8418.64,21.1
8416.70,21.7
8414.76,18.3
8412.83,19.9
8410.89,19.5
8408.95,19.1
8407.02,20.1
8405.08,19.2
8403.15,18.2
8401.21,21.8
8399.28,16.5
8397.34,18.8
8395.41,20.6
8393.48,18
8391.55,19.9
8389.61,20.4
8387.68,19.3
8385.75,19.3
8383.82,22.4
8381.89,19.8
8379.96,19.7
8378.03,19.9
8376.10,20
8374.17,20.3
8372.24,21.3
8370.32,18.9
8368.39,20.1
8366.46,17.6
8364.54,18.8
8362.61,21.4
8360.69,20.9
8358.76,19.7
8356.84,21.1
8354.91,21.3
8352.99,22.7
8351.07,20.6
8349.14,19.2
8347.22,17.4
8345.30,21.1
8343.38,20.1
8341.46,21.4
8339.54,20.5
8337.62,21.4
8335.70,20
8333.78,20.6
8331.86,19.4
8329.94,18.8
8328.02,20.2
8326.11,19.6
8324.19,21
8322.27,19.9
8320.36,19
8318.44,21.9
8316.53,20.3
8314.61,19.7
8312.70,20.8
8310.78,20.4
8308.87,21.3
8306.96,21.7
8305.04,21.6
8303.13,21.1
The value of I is 984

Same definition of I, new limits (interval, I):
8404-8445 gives 972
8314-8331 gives 1002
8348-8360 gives 1036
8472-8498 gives 1005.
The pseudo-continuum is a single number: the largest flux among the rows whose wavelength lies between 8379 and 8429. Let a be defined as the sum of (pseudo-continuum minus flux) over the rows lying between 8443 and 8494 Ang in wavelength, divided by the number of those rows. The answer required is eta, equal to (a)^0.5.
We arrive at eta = 1.66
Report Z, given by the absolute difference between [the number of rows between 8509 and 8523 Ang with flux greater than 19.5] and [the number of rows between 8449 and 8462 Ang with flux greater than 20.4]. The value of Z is 4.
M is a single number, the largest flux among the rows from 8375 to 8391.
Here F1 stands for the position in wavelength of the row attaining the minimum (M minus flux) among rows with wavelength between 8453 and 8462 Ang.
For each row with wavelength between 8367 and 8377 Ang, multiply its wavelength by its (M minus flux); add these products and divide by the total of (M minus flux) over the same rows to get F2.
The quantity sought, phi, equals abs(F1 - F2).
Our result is 83.5 Ang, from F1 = 8455.55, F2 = 8372.0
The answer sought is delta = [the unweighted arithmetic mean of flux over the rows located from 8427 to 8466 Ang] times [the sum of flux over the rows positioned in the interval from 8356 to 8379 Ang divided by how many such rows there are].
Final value 379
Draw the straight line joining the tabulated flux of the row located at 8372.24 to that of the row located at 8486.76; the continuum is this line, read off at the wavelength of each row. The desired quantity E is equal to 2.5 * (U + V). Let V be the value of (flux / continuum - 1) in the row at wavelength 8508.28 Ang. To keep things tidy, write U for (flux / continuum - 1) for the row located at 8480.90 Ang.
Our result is 0.4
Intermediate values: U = 0.06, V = 0.12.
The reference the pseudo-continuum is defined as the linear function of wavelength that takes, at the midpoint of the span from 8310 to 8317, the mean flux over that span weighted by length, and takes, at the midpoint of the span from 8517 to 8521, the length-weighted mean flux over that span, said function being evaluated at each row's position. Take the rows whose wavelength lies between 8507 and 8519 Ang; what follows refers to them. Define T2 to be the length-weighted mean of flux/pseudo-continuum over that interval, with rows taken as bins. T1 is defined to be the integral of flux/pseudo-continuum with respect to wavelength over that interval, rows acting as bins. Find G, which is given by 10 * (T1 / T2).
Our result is 120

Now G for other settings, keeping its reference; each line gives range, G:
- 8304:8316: 120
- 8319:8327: 80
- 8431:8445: 140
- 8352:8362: 100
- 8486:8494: 80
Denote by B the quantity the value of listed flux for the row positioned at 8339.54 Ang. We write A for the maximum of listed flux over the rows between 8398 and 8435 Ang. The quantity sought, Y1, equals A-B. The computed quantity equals 1.3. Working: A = 21.8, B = 20.5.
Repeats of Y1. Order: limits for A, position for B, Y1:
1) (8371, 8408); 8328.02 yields 2.2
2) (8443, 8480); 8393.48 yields 4.1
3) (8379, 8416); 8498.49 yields 2.8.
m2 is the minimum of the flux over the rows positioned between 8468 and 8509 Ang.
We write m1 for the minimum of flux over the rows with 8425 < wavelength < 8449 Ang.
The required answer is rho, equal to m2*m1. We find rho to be 290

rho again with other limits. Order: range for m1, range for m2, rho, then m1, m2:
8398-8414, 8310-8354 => 287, 16.5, 17.4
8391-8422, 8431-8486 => 267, 16.5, 16.2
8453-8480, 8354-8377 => 317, 18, 17.6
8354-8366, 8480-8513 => 337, 18.8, 17.9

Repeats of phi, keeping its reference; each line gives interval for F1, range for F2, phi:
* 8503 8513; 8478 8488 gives 25.1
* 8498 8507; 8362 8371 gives 137.4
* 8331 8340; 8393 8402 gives 59.3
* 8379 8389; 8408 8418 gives 28.4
